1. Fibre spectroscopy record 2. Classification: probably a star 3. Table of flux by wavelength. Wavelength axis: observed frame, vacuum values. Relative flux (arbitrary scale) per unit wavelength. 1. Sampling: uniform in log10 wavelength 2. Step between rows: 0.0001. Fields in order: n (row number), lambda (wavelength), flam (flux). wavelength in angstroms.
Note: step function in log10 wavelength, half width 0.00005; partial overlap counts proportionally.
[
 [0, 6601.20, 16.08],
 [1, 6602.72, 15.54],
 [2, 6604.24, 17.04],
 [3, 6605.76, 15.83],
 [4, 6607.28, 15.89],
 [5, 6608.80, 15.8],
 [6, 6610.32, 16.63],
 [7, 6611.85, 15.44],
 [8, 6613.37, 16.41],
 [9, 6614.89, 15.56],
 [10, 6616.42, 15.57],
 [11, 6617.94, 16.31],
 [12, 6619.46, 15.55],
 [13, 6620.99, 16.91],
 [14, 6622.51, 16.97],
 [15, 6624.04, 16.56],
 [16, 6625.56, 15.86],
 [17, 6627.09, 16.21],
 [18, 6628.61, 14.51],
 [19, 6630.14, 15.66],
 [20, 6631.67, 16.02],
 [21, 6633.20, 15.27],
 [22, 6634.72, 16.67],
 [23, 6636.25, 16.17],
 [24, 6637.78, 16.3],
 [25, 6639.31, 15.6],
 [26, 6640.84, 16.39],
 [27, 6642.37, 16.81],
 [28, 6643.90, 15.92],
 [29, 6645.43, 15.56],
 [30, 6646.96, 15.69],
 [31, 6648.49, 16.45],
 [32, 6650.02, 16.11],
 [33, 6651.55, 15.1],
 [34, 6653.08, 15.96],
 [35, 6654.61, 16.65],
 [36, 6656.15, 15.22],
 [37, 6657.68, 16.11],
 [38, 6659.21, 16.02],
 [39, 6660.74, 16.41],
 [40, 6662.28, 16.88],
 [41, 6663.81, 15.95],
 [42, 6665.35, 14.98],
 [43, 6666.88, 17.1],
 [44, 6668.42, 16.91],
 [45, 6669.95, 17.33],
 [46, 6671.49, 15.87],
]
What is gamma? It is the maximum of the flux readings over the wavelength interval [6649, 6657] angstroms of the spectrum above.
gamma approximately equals 16.65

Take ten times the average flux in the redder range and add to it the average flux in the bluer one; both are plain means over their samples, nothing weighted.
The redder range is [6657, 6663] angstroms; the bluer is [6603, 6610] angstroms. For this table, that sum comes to 180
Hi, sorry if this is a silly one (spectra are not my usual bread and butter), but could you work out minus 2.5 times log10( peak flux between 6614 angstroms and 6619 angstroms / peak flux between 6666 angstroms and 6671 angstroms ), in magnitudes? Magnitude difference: 0.066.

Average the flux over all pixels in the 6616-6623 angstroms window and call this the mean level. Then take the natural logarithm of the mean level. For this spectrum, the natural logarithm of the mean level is 2.79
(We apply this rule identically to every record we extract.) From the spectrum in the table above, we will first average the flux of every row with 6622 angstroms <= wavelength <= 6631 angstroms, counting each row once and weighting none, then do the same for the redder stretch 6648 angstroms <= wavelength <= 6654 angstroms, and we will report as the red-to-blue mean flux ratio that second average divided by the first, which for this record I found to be 1.00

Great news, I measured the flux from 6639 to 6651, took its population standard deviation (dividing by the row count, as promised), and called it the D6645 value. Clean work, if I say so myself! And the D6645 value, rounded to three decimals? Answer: 0.425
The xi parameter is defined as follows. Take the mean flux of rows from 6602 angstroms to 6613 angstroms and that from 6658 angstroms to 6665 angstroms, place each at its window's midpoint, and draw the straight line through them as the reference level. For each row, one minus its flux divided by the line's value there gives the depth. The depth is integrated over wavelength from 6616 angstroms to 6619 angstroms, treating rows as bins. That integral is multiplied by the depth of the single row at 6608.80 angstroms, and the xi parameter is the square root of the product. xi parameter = 0.02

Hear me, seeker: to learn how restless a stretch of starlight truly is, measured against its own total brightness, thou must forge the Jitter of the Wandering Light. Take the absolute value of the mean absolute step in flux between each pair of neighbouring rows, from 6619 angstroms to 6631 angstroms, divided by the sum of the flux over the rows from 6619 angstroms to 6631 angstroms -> 0.0064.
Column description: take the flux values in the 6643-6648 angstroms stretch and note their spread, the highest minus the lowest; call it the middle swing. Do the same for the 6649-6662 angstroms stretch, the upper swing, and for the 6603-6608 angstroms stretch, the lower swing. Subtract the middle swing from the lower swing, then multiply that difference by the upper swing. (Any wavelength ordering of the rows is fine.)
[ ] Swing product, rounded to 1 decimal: 1.3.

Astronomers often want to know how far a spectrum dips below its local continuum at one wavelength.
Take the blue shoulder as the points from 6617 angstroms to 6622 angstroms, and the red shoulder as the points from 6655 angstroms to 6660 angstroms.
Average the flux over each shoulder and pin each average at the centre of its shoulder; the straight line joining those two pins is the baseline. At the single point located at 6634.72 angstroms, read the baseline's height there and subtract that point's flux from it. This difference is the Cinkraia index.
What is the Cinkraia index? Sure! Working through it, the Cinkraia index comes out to -0.6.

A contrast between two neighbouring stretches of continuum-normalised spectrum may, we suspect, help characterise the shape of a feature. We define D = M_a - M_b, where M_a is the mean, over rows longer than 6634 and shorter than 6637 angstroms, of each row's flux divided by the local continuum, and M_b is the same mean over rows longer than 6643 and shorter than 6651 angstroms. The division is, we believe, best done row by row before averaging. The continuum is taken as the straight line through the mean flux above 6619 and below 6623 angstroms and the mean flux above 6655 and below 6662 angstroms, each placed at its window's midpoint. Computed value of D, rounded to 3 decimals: 0.019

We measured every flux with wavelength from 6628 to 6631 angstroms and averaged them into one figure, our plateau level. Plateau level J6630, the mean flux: 15.1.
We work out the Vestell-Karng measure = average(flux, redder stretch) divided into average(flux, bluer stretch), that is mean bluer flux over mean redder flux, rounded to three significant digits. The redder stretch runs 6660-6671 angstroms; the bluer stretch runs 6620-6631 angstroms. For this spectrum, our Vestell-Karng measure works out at 0.975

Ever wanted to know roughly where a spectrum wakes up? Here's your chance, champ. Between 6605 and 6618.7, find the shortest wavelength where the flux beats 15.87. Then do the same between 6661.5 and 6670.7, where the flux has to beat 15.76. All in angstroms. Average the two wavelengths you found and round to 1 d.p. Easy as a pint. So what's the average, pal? 6634.8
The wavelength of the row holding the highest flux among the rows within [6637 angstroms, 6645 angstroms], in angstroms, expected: 6642.37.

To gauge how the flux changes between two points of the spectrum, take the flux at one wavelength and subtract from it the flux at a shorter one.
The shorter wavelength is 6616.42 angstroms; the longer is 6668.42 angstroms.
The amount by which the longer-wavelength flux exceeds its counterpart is 1.3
